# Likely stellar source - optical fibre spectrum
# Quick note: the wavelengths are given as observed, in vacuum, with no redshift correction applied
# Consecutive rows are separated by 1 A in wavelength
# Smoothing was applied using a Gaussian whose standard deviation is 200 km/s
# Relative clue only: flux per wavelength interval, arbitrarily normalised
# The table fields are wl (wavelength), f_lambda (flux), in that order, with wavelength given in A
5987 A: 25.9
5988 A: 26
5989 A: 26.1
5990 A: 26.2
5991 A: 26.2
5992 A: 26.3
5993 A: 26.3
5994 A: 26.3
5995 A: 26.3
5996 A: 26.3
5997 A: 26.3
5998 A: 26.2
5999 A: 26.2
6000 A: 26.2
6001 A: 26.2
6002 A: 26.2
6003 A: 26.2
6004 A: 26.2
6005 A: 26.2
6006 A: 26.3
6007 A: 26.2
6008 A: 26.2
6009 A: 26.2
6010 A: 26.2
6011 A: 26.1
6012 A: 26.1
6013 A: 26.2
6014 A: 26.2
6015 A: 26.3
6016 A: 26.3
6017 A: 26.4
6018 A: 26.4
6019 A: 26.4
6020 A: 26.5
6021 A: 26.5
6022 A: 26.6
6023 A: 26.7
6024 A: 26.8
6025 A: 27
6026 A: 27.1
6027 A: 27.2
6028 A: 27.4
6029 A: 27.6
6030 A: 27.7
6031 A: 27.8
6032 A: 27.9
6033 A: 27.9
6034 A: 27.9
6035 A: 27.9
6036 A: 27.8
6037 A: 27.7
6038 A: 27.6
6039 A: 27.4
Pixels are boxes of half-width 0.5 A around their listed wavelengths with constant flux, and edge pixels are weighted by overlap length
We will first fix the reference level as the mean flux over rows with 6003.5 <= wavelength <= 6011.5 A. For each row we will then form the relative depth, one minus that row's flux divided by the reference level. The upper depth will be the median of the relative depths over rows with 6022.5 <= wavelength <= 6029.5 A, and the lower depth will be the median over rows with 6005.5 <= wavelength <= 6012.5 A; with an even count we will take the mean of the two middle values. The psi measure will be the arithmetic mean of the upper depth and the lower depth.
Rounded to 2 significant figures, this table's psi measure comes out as -0.017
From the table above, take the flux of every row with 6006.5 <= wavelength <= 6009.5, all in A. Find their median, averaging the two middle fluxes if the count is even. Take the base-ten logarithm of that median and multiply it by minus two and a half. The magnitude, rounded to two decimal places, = -3.55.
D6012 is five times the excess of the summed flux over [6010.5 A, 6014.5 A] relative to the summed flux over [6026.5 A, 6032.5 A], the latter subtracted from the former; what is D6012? -305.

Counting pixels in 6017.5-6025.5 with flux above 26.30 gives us 8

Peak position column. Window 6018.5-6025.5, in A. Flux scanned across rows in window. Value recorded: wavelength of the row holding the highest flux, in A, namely 6025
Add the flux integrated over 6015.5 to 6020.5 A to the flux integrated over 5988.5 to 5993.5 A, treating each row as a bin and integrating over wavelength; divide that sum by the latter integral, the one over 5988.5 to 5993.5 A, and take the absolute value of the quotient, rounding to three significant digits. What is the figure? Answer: 2.01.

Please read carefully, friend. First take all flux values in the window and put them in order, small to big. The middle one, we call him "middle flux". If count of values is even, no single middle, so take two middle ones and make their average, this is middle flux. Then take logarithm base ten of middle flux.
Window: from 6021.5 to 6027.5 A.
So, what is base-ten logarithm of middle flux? 1.43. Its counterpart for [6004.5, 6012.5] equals 1.42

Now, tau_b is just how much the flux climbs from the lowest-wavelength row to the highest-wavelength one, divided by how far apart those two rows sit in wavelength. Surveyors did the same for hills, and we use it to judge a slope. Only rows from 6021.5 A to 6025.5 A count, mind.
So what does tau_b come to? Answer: 0.13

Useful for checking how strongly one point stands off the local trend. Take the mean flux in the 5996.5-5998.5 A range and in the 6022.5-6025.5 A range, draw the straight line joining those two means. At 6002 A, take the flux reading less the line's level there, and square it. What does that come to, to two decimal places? 0.02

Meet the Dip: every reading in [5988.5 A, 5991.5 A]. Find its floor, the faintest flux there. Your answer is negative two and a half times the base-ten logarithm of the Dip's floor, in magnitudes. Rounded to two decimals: -3.54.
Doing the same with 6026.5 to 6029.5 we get -3.59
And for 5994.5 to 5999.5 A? -3.55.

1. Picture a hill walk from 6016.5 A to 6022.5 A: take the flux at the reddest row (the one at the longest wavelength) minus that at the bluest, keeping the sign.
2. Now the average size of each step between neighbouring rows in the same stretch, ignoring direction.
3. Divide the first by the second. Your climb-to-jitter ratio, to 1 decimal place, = 5.0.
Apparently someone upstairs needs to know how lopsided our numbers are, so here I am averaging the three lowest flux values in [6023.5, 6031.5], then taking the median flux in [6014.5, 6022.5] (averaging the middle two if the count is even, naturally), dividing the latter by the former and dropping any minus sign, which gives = 0.98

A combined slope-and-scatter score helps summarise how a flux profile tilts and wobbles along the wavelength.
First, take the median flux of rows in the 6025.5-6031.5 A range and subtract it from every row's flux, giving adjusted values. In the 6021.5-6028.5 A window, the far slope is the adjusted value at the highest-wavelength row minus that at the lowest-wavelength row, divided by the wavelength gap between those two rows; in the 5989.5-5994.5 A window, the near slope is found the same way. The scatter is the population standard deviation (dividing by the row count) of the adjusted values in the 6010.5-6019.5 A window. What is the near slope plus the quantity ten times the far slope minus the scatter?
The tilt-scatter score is 1.2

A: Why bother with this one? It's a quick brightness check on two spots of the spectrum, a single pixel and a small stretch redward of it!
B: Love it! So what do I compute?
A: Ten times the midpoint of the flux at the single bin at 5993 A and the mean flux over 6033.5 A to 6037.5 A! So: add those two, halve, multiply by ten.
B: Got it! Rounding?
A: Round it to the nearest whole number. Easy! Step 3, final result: 271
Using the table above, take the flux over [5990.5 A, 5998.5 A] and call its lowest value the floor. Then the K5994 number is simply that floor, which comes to 26.2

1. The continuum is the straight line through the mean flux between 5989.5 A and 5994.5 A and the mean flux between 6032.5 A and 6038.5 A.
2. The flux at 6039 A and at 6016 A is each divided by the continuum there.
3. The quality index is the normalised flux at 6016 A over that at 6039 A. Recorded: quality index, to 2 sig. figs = 0.99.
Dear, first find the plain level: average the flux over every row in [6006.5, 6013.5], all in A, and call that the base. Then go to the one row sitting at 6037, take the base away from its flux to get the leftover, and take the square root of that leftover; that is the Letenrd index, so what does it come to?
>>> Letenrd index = 1.2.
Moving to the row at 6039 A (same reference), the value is 1.1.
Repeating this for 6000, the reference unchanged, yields 0.2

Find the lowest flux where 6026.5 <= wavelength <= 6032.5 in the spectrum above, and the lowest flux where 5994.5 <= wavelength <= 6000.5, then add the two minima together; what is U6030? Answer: 53.4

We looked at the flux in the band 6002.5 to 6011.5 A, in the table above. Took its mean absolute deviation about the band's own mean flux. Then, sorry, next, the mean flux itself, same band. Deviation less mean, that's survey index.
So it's -26.2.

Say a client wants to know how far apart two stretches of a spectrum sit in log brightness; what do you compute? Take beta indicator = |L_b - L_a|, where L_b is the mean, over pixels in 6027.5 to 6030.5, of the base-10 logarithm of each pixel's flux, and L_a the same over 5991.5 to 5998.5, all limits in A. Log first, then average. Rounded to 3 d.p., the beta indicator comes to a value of 0.021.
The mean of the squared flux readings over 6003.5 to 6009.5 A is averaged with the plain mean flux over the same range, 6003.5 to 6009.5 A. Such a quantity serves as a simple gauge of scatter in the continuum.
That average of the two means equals 357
